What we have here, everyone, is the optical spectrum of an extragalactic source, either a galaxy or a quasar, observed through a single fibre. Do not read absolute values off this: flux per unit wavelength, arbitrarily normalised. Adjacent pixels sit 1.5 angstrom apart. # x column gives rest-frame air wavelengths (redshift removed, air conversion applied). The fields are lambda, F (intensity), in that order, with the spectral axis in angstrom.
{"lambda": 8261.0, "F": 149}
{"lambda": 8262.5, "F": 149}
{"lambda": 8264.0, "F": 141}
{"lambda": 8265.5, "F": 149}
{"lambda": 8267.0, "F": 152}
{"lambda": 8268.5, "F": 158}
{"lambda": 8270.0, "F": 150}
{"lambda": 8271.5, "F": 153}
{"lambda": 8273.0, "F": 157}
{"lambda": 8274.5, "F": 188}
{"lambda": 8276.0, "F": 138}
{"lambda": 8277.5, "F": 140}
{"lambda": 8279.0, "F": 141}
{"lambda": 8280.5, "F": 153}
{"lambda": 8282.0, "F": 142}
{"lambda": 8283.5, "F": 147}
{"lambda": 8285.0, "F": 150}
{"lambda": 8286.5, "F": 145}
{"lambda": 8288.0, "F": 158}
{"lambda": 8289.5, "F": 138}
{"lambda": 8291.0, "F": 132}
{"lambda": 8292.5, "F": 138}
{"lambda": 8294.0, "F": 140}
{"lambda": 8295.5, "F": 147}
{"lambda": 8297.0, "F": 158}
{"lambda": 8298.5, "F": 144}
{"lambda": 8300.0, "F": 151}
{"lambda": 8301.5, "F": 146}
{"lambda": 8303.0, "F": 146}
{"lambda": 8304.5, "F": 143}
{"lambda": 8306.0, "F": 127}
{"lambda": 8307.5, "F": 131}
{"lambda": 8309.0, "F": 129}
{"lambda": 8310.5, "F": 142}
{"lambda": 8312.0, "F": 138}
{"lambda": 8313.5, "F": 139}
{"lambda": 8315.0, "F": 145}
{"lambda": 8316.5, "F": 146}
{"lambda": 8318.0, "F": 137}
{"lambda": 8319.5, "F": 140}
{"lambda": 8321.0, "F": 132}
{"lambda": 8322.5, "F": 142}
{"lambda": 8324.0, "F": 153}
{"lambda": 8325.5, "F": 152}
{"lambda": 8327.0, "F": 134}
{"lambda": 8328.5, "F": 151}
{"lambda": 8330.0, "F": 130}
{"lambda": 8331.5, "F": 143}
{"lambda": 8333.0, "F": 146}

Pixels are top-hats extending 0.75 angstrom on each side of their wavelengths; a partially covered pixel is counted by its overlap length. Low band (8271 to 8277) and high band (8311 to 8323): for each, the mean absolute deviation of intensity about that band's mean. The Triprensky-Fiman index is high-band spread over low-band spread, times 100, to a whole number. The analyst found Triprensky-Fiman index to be 23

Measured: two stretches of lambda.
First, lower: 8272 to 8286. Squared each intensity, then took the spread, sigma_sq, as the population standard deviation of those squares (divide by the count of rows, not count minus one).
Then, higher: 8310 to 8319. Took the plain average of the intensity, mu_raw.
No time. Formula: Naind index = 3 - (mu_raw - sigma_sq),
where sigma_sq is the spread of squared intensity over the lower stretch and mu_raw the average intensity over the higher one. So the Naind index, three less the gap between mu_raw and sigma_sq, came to 4604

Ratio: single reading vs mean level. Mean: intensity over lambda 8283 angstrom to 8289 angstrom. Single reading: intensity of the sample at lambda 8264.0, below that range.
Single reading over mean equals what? 0.94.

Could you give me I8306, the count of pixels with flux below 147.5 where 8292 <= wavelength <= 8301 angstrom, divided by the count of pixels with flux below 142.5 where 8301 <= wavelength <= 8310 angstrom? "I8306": 1.33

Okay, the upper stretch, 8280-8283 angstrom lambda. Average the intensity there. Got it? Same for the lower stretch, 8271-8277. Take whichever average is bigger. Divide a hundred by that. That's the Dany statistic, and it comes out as 0.63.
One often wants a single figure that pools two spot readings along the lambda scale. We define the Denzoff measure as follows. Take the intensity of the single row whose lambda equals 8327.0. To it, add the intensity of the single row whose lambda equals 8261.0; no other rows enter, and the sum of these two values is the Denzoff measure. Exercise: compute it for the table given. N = 283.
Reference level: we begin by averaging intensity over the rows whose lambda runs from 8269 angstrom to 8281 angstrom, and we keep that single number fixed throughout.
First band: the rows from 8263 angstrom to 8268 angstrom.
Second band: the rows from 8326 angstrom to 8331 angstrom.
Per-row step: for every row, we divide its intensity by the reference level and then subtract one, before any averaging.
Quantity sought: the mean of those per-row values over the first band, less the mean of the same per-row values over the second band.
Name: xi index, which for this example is 0.06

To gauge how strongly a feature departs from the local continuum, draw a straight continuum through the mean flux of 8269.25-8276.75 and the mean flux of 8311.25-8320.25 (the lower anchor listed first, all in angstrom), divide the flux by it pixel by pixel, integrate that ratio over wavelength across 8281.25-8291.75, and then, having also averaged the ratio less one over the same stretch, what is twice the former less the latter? 20.0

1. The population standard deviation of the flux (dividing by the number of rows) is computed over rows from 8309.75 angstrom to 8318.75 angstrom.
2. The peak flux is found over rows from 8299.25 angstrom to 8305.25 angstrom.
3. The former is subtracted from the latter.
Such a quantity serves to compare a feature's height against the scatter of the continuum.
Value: 148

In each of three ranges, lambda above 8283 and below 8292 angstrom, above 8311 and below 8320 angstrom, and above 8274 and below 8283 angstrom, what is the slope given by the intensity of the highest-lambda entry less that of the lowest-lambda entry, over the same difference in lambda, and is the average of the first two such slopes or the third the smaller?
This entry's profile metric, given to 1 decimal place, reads -6.1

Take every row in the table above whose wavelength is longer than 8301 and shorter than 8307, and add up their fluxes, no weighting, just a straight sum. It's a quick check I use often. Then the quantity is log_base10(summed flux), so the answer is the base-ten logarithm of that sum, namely 2.75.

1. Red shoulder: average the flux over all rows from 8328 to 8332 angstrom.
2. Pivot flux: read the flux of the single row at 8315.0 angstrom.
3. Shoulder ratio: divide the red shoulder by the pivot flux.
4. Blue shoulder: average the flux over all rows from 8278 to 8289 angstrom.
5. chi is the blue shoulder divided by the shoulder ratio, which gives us 152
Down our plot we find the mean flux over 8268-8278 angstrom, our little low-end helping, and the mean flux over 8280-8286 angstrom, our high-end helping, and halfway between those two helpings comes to 151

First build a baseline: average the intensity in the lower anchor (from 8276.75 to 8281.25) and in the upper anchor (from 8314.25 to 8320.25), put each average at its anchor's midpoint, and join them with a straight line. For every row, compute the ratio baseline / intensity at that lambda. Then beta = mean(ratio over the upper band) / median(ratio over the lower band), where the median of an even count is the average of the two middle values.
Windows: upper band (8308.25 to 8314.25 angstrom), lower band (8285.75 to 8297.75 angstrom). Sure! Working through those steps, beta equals 1.03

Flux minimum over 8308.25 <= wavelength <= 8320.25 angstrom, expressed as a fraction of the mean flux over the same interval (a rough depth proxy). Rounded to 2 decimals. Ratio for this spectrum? 0.92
